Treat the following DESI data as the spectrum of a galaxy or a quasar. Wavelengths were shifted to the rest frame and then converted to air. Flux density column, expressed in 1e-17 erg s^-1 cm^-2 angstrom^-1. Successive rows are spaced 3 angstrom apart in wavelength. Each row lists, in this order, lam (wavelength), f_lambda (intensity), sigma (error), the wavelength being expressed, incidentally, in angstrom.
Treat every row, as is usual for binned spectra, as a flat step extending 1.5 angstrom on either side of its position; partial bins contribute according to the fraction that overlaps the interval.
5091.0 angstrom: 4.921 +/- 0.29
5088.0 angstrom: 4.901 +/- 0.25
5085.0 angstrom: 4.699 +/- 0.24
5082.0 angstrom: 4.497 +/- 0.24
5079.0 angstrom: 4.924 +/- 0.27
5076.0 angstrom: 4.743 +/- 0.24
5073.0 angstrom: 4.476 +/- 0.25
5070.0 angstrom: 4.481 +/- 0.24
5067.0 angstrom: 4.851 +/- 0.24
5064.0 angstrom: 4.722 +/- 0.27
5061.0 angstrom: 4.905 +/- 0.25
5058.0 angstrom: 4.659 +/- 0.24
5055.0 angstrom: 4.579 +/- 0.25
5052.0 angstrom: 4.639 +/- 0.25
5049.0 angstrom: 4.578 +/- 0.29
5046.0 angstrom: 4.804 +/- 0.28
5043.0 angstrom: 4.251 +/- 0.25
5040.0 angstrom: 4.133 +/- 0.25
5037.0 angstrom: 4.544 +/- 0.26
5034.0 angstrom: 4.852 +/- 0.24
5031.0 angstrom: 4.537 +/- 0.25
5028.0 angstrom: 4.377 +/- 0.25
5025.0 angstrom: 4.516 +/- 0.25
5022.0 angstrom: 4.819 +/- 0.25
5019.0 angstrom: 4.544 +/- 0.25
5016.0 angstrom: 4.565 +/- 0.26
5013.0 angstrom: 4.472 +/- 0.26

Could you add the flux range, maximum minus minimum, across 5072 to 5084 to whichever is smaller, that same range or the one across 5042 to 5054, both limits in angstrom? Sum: 0.90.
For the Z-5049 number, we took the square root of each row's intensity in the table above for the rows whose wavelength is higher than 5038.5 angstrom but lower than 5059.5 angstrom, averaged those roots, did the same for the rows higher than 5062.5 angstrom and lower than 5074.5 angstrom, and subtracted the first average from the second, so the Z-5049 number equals 0.03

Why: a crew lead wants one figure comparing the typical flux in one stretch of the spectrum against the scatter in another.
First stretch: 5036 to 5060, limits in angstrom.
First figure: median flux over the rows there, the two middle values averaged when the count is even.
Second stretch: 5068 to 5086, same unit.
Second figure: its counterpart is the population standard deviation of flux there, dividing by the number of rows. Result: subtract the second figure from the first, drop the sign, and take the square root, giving 2.10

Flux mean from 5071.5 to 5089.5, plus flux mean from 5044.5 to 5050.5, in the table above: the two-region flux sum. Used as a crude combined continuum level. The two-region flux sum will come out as 9.4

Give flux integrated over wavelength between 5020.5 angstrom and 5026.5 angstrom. 28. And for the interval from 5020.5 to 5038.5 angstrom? 83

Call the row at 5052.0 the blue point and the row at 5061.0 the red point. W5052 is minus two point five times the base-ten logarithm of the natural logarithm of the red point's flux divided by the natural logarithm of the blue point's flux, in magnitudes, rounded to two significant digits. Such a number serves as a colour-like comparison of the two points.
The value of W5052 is -0.039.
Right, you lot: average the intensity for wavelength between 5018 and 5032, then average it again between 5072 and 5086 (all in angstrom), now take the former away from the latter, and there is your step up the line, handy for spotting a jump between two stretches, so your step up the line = 0.11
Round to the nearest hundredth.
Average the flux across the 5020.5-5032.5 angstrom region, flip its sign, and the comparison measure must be -4.56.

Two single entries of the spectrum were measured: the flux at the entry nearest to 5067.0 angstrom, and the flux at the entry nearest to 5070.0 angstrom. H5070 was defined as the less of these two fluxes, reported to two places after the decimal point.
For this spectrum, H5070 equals 4.48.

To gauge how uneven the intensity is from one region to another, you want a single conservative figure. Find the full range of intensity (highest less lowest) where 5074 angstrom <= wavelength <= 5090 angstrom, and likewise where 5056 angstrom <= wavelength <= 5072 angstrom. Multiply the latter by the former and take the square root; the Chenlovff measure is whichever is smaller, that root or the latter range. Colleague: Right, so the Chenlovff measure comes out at 0.42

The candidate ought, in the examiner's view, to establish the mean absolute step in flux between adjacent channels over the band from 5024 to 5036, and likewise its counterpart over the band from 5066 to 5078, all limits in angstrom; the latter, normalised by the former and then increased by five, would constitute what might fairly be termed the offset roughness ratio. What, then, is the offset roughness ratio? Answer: 6.05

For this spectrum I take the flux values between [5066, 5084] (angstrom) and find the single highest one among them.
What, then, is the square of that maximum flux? 24.2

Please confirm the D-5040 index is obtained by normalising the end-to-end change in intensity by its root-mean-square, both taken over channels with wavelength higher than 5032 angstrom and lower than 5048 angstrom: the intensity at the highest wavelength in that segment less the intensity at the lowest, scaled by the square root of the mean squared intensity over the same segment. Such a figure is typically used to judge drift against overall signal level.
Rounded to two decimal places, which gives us -0.01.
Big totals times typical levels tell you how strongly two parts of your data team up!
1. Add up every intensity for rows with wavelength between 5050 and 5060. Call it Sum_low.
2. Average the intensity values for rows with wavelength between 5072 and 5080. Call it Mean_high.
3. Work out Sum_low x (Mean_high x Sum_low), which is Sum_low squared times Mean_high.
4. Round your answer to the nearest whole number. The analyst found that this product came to 908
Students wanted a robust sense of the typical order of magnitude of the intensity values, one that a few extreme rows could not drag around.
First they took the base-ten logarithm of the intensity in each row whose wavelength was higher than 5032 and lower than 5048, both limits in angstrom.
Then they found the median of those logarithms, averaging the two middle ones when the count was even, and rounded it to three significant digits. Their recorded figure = 0.657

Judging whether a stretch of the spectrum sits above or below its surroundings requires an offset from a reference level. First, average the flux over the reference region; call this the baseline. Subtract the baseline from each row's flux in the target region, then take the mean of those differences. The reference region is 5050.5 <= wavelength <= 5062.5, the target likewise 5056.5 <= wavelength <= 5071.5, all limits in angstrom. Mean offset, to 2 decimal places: 0.03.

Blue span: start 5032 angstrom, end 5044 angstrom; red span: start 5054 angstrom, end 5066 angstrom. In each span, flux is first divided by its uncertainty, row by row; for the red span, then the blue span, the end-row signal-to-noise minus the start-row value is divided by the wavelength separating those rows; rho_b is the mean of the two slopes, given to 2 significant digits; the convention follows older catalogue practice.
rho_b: -0.22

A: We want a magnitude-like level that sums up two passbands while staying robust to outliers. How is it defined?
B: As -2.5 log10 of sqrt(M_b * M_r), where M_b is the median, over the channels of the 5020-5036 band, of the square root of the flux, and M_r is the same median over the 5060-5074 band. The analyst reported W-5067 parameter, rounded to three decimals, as -0.832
